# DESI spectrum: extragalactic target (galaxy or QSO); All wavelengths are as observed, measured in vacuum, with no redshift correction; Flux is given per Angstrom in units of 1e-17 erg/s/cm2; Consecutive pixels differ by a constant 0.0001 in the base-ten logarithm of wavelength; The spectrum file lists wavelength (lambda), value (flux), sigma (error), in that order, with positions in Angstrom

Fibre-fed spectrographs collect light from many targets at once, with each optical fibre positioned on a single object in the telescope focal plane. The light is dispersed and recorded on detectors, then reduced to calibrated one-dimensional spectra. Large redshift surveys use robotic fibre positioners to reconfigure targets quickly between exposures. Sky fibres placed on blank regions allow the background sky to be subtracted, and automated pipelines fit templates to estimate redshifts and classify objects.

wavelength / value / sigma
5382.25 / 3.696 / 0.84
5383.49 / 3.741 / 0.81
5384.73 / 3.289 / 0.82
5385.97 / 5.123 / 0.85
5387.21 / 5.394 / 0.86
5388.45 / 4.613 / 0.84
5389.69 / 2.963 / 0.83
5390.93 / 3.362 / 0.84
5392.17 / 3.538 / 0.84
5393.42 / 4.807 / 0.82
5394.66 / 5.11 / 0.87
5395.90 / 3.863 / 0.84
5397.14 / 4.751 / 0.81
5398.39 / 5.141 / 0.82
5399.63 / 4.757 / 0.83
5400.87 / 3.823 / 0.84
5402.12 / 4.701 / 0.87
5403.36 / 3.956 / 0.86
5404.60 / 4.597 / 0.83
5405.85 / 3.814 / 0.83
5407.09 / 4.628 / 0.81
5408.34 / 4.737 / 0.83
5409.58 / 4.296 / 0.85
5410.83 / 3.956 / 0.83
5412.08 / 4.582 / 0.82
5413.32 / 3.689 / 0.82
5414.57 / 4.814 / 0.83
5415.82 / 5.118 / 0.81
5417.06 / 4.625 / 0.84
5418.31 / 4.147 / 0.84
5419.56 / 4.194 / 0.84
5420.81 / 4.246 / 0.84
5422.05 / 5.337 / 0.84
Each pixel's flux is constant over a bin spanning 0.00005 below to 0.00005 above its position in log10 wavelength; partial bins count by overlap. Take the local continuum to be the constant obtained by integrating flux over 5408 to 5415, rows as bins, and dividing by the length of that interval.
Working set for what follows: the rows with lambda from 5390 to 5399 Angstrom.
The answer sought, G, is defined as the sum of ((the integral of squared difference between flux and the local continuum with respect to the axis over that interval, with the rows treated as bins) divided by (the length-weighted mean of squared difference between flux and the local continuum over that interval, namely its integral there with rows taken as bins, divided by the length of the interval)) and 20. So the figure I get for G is 29.0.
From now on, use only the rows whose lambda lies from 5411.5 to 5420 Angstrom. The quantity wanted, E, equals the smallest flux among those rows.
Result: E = 3.689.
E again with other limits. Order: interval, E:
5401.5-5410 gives 3.814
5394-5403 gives 3.823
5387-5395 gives 2.963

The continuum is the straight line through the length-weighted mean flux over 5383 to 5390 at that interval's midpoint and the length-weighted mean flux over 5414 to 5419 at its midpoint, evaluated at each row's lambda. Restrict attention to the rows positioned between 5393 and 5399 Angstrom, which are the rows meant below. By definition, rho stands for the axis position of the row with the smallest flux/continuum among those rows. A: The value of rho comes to 5395.90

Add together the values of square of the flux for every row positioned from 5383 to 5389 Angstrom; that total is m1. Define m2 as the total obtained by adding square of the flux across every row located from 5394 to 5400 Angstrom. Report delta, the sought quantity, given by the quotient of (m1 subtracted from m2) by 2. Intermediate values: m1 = 101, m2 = 113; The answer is 5.6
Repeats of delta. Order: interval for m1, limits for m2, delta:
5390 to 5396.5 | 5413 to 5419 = 6.8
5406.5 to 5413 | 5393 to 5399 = 7.1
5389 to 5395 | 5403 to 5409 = 6.7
